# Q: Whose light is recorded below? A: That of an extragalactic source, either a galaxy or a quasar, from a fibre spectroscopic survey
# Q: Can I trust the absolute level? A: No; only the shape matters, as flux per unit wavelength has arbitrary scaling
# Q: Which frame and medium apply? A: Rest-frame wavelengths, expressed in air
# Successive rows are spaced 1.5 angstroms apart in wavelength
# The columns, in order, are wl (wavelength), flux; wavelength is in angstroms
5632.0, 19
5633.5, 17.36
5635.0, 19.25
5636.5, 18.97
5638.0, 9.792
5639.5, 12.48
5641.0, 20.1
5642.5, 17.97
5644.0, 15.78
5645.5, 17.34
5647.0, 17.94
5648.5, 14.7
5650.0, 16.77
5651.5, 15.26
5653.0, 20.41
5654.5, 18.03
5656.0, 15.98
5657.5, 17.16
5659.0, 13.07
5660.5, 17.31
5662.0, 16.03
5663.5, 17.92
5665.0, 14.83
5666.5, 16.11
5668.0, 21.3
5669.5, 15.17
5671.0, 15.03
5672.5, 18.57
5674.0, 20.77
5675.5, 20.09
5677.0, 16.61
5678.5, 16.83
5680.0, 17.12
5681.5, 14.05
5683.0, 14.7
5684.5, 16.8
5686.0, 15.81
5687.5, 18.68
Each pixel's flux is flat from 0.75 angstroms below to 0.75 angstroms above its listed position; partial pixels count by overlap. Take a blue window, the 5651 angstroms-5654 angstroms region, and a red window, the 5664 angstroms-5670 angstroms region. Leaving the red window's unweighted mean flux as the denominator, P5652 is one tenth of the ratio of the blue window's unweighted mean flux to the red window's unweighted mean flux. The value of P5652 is 0.106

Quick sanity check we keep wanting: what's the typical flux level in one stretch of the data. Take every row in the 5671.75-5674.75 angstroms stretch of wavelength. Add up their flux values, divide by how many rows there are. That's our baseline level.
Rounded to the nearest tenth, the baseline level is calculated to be 19.7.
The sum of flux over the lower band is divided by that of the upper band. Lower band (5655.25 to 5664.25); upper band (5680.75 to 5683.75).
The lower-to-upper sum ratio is 3.4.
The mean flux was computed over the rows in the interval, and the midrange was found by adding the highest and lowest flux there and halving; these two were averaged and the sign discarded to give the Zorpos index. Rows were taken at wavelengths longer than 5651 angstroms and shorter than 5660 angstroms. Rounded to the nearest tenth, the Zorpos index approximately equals 16.7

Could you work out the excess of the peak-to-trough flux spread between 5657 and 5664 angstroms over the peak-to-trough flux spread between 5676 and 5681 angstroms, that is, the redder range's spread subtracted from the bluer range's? 4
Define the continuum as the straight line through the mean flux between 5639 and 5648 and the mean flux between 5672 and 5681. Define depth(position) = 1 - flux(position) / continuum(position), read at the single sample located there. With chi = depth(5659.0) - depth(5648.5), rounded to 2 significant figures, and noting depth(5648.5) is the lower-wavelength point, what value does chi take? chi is 0.11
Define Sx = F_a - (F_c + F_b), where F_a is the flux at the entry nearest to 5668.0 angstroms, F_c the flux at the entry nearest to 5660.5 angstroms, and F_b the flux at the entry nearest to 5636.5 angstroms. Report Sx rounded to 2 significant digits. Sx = -15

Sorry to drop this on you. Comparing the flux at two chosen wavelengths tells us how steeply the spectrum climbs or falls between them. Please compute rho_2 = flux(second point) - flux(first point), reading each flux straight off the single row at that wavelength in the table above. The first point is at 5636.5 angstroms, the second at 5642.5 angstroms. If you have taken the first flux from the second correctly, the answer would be -1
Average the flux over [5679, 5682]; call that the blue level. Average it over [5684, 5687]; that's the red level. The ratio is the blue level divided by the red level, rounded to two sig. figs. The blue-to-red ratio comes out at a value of 0.96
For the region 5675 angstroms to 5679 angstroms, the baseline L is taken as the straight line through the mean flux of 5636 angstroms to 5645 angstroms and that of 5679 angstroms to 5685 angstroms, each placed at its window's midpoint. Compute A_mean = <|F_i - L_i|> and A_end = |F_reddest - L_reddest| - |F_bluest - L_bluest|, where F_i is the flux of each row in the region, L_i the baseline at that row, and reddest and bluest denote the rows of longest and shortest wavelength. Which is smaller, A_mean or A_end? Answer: -3.25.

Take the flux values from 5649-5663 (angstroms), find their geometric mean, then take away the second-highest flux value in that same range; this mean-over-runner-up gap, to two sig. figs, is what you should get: -1.5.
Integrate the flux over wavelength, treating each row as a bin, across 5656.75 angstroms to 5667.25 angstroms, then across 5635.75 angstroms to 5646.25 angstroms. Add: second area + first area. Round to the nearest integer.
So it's 337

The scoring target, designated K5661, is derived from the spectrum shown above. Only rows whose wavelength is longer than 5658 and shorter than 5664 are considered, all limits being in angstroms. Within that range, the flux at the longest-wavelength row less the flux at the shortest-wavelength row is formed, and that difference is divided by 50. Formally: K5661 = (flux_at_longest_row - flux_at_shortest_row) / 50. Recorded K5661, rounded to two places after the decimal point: 0.10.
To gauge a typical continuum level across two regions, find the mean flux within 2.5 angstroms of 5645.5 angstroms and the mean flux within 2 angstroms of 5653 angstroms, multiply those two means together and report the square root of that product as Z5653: 17.5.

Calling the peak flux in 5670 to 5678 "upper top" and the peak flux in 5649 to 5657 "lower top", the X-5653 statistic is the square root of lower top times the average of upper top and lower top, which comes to 20.5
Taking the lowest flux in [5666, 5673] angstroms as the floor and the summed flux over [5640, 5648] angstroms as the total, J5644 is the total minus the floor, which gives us 74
